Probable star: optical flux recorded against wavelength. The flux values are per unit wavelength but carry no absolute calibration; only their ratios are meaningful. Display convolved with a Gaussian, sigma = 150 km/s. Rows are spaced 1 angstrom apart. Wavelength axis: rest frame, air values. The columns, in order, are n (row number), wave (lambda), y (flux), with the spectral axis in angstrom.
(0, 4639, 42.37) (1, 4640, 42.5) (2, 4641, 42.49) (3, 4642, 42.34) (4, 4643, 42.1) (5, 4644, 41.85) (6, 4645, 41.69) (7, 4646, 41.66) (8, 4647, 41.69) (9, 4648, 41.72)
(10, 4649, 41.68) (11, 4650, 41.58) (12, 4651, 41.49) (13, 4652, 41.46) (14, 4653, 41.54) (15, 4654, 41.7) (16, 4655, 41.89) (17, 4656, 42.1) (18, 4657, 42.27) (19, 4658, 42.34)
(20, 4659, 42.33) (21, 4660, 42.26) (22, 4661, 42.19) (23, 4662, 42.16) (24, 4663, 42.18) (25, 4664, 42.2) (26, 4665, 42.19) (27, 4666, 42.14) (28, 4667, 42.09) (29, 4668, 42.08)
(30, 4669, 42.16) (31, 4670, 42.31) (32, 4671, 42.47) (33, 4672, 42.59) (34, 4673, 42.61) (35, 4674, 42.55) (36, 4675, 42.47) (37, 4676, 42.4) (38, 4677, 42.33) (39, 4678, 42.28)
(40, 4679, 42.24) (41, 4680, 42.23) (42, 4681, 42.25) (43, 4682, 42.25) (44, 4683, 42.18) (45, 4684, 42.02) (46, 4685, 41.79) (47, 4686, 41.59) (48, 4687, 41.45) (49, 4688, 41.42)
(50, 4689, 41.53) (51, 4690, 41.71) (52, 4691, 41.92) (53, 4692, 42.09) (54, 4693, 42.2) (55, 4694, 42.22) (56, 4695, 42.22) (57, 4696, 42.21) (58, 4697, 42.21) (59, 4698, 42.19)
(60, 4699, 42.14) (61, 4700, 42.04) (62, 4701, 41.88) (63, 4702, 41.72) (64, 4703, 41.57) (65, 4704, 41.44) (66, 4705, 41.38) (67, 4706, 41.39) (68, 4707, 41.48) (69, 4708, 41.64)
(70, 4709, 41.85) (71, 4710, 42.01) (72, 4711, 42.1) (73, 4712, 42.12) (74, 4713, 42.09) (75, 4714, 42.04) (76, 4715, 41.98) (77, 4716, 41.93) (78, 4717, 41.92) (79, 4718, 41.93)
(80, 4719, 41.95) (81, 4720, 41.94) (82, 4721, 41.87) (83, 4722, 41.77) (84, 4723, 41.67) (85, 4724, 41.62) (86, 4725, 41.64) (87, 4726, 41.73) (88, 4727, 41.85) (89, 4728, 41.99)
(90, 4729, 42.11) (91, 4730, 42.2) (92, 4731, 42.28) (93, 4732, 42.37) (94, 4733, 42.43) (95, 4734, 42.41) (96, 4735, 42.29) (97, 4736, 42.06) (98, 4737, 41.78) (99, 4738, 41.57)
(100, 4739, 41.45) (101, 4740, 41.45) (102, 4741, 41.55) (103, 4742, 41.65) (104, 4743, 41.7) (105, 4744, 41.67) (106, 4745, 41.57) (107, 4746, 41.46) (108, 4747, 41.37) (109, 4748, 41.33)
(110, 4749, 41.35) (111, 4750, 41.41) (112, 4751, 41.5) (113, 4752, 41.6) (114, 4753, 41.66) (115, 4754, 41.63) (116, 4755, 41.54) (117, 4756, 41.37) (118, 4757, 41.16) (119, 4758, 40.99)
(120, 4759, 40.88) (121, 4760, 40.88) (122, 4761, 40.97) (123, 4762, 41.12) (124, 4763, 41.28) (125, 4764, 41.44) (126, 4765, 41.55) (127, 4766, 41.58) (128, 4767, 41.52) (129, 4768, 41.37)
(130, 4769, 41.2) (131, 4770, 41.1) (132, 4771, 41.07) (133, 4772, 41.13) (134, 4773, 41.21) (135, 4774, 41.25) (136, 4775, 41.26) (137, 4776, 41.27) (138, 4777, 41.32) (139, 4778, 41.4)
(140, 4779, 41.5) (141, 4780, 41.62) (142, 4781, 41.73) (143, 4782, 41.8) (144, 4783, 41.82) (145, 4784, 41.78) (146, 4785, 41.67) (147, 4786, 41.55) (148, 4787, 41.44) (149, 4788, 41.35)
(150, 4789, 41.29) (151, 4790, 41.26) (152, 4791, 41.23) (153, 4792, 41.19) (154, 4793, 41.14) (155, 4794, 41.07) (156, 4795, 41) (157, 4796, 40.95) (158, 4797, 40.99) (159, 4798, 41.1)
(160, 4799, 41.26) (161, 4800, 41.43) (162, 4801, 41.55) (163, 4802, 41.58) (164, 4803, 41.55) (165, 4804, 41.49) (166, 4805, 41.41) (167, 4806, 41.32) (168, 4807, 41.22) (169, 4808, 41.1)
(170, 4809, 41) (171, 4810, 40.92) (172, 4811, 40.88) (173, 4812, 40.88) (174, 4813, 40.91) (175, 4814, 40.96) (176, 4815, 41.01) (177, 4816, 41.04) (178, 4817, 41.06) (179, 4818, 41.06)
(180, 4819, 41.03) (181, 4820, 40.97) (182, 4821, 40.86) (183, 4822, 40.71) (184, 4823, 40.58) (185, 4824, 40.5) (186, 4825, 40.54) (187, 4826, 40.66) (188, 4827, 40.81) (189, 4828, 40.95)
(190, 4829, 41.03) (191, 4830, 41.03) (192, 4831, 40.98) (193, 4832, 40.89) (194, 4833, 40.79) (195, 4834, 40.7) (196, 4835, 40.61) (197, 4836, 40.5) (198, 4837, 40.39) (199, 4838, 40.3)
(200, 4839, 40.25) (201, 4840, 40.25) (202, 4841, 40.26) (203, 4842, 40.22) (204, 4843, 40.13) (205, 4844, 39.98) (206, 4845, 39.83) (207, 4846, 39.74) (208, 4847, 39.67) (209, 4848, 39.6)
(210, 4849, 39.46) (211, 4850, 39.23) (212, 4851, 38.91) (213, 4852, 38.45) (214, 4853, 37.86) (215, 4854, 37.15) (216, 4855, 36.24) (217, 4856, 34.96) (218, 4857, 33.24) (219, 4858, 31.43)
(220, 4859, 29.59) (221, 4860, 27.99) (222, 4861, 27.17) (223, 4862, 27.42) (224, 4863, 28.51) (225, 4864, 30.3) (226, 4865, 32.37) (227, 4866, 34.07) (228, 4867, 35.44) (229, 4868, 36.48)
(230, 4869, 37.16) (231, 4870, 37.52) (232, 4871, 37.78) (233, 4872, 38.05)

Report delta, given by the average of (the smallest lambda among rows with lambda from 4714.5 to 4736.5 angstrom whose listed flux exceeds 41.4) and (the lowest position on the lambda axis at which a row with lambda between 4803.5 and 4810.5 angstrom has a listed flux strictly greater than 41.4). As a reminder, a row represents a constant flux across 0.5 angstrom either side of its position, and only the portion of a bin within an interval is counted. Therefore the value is 4759.5 angstrom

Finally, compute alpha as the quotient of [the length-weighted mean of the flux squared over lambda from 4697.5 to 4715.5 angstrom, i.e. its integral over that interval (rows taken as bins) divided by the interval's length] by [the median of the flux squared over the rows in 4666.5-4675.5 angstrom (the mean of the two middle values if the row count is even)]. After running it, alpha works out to 0.97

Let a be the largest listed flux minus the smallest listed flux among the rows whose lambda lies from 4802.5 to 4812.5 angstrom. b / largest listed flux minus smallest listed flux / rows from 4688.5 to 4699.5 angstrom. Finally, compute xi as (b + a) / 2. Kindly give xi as 0.68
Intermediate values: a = 0.67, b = 0.69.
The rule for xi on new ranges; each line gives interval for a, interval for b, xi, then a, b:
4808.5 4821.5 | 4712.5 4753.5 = 0.65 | 0.20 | 1.10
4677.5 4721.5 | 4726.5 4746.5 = 0.94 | 0.90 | 0.98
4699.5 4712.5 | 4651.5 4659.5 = 0.81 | 0.74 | 0.88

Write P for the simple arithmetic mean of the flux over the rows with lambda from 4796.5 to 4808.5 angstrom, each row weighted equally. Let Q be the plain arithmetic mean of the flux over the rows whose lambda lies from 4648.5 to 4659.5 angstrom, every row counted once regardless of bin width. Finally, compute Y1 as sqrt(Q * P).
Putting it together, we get 41.6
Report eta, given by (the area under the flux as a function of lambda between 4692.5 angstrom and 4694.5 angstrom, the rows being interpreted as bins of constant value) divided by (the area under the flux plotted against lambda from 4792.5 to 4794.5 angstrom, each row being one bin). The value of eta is 1.0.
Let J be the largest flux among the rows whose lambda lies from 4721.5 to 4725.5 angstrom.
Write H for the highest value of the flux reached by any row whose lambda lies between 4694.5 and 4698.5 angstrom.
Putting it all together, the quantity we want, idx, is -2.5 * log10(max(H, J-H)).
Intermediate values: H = 42.22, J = 41.77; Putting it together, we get -4.06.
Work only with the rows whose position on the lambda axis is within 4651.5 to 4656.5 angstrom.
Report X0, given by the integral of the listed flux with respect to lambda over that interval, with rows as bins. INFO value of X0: 209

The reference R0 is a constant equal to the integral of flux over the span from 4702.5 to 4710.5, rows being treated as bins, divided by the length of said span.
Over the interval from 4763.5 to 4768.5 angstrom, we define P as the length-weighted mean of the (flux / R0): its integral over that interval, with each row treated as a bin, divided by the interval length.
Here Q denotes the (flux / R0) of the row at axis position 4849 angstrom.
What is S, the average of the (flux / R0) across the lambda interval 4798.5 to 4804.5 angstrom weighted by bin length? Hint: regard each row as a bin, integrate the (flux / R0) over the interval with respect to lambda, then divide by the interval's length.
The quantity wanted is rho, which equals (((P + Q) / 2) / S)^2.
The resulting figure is 0.95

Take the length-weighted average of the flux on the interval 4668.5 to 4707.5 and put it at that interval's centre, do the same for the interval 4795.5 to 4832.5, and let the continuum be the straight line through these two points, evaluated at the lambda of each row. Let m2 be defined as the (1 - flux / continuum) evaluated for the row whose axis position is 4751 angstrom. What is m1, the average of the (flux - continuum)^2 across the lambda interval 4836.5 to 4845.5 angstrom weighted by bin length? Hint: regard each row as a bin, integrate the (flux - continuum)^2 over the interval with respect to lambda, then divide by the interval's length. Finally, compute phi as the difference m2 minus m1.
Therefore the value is -0.430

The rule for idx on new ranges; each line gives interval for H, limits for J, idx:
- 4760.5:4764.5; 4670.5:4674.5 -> -4.04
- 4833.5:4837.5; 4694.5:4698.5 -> -4.02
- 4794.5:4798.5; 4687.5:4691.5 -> -4.03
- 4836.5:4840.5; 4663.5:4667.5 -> -4.02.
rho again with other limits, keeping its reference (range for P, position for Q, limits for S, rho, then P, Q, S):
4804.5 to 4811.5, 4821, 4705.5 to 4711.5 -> 0.96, 0.99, 0.98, 1.004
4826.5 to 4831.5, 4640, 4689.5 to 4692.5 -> 0.99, 0.98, 1.02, 1.007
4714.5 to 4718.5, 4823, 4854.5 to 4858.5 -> 1.48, 1.01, 0.98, 0.817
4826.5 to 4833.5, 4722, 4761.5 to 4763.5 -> 1.01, 0.98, 1.00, 0.991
